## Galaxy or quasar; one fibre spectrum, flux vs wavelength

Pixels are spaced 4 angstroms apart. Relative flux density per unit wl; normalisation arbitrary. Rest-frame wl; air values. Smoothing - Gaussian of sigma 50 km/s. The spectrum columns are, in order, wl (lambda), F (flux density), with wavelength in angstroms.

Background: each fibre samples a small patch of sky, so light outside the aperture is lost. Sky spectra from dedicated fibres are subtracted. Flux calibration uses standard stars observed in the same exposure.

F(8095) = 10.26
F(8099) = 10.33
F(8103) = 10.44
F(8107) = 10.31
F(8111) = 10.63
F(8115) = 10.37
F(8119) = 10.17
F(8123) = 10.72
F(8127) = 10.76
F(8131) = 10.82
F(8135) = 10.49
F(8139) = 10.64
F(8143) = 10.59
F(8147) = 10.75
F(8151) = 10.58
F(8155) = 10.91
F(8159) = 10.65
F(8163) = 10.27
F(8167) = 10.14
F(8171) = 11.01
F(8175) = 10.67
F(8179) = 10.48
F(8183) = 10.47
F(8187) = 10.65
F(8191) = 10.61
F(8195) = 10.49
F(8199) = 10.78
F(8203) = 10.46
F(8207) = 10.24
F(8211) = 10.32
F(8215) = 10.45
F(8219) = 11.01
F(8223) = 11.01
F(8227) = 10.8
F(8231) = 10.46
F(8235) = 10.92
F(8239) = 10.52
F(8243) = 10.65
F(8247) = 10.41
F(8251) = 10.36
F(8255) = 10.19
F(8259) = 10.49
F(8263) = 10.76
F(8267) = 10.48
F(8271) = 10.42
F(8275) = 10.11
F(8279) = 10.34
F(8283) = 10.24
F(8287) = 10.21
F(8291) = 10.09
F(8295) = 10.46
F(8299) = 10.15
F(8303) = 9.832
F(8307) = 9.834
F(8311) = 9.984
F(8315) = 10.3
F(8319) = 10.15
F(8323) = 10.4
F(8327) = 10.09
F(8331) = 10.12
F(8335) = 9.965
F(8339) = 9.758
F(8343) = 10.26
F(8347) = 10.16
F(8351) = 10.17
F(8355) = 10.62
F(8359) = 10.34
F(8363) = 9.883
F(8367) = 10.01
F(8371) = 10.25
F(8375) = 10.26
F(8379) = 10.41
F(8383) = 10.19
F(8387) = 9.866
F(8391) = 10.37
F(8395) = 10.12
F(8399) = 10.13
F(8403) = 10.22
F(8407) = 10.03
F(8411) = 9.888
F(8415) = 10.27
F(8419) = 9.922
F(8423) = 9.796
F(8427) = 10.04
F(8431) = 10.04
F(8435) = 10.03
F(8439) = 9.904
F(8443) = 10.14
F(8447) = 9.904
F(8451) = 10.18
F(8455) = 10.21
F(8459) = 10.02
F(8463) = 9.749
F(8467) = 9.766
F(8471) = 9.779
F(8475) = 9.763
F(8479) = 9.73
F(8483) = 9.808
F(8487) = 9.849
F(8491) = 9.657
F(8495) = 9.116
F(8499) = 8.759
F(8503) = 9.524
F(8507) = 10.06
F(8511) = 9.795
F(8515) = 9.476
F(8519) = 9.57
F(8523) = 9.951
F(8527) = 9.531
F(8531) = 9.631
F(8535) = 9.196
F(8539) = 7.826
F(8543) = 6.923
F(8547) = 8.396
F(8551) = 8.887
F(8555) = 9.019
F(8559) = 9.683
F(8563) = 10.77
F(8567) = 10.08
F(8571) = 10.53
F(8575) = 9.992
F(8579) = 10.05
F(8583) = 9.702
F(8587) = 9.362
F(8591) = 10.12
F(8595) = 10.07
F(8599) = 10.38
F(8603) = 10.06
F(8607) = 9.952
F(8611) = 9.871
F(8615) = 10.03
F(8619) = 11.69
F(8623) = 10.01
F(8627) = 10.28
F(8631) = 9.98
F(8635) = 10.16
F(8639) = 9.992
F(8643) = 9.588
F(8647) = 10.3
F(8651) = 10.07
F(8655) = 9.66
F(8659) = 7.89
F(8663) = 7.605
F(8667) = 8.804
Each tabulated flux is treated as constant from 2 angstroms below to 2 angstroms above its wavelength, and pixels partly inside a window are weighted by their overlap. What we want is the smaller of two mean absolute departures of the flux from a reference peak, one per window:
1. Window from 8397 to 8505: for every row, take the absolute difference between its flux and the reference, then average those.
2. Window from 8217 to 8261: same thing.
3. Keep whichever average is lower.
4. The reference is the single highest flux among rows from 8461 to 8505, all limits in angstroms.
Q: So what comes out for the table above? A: 0.23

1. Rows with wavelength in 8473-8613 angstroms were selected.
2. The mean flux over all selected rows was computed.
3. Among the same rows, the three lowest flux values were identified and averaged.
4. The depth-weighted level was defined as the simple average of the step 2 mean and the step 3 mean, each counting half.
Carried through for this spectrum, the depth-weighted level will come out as 8.6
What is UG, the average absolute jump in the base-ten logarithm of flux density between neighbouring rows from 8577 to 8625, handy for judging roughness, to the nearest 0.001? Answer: 0.022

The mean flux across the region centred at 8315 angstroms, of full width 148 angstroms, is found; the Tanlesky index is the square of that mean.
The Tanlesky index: 104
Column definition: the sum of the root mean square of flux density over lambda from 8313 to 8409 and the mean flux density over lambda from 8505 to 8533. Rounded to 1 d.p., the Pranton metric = 19.9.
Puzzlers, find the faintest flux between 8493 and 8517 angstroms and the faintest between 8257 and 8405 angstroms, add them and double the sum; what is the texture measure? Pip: 37.0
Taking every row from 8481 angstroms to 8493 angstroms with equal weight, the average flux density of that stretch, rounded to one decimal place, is 9.8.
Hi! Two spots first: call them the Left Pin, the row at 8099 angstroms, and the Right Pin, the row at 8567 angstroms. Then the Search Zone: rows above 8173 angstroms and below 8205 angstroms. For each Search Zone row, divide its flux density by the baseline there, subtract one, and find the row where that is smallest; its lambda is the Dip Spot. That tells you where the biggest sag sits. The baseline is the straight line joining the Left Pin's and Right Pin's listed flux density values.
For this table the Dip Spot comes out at 8183 angstroms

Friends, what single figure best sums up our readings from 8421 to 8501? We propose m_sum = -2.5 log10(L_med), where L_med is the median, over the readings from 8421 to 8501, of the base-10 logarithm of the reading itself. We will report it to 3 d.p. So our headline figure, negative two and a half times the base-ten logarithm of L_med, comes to 0.008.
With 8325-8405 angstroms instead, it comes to -0.008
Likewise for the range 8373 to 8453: -0.004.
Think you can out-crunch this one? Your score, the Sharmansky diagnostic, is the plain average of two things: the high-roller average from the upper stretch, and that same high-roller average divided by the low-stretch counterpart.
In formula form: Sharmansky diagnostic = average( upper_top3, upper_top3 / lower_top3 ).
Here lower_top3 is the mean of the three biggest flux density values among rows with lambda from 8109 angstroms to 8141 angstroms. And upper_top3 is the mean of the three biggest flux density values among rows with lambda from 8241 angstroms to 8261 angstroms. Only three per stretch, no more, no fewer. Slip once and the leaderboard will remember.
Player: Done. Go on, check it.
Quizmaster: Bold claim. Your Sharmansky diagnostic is 5.75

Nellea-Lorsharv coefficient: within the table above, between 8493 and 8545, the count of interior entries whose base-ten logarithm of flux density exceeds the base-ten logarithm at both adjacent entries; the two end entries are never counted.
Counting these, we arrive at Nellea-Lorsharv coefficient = 3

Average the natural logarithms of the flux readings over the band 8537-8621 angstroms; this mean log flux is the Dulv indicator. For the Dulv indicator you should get 2.26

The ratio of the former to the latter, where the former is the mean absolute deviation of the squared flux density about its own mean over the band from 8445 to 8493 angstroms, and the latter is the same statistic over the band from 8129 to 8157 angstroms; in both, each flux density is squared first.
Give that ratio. 1.06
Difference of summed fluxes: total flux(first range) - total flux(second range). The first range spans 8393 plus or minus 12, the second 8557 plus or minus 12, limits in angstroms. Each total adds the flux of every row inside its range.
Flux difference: 4.1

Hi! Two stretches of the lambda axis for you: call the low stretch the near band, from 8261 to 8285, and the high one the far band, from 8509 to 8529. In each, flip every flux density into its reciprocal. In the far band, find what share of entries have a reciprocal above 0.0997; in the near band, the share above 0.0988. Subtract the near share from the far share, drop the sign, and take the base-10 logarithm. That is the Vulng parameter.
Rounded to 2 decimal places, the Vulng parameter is -0.08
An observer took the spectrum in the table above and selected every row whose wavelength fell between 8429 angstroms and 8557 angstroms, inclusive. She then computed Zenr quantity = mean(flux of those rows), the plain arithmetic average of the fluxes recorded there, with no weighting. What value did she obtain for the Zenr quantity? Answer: 9.5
